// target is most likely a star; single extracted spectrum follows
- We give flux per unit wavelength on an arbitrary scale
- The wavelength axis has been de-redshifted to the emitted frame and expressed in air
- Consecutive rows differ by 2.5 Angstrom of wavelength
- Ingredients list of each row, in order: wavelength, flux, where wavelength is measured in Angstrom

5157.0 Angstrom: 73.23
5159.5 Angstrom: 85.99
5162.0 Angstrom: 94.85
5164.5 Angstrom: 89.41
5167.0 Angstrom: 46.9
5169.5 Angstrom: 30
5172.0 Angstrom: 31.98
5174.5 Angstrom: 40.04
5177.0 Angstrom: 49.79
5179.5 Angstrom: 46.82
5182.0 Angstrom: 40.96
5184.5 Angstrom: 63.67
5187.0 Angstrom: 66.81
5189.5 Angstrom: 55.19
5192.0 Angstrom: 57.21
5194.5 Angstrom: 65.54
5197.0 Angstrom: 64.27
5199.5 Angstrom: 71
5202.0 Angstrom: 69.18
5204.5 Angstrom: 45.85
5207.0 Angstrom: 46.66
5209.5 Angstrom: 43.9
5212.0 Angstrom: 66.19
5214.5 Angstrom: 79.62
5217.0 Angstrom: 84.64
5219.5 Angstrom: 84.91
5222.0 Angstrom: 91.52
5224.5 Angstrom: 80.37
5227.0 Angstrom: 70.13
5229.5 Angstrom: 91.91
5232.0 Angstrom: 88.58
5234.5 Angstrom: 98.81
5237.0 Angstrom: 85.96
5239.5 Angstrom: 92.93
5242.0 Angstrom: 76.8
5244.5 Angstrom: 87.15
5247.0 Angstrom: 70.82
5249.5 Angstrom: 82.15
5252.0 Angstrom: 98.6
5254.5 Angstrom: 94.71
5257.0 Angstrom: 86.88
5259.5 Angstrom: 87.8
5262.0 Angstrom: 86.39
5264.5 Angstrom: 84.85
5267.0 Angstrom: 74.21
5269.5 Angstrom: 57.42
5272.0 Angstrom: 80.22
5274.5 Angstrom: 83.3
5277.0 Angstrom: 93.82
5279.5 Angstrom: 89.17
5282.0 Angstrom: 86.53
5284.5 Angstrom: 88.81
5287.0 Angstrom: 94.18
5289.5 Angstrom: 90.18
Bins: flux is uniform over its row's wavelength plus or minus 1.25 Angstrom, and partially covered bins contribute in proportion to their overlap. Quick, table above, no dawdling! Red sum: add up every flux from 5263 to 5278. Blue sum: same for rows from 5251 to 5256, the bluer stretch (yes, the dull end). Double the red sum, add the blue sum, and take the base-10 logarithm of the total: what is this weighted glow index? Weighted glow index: 3.1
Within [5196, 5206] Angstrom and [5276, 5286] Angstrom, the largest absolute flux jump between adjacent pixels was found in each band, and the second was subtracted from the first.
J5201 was 19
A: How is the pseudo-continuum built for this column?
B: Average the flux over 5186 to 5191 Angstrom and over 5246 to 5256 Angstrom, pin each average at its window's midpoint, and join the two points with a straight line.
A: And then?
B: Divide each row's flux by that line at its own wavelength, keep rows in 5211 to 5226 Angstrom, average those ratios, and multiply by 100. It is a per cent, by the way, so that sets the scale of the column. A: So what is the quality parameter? 111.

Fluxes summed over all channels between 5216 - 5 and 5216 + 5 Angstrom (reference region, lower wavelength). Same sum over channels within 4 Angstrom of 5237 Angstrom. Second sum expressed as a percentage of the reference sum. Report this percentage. 88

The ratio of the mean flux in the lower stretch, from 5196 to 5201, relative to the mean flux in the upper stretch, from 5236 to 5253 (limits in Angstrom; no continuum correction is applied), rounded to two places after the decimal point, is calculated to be 0.80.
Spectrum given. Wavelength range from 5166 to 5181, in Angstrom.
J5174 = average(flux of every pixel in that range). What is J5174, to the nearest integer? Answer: 41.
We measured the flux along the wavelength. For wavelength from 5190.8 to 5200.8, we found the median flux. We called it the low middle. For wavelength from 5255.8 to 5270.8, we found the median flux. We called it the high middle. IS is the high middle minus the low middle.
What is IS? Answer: 21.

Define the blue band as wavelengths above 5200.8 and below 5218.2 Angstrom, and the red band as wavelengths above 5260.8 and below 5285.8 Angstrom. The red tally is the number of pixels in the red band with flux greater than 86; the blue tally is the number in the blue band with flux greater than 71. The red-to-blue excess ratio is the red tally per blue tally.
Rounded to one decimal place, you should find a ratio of 2.5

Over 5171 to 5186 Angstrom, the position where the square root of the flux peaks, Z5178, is 5184.5 Angstrom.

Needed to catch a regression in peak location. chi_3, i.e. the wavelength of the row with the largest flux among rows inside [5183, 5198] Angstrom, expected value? 5187.0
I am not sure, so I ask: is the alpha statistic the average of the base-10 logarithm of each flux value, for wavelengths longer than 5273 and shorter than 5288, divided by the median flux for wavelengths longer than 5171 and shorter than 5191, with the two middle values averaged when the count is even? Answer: 0.040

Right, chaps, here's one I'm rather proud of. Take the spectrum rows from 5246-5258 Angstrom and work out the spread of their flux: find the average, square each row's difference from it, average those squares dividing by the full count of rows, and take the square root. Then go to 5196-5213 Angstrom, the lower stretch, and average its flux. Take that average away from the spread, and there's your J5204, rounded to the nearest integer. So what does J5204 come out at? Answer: -48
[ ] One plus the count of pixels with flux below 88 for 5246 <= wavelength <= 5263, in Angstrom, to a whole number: 6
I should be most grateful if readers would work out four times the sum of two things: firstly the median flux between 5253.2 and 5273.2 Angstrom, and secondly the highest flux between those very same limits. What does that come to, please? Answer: 721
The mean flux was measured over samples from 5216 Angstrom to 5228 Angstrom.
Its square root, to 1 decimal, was 9.1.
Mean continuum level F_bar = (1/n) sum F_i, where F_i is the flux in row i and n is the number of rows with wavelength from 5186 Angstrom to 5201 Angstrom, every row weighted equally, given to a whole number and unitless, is 63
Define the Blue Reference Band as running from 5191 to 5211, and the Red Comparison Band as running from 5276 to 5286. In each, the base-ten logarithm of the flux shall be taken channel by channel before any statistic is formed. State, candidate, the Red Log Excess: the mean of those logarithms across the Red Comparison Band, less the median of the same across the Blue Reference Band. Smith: 0.17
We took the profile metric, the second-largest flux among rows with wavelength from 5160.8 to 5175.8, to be 89.41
